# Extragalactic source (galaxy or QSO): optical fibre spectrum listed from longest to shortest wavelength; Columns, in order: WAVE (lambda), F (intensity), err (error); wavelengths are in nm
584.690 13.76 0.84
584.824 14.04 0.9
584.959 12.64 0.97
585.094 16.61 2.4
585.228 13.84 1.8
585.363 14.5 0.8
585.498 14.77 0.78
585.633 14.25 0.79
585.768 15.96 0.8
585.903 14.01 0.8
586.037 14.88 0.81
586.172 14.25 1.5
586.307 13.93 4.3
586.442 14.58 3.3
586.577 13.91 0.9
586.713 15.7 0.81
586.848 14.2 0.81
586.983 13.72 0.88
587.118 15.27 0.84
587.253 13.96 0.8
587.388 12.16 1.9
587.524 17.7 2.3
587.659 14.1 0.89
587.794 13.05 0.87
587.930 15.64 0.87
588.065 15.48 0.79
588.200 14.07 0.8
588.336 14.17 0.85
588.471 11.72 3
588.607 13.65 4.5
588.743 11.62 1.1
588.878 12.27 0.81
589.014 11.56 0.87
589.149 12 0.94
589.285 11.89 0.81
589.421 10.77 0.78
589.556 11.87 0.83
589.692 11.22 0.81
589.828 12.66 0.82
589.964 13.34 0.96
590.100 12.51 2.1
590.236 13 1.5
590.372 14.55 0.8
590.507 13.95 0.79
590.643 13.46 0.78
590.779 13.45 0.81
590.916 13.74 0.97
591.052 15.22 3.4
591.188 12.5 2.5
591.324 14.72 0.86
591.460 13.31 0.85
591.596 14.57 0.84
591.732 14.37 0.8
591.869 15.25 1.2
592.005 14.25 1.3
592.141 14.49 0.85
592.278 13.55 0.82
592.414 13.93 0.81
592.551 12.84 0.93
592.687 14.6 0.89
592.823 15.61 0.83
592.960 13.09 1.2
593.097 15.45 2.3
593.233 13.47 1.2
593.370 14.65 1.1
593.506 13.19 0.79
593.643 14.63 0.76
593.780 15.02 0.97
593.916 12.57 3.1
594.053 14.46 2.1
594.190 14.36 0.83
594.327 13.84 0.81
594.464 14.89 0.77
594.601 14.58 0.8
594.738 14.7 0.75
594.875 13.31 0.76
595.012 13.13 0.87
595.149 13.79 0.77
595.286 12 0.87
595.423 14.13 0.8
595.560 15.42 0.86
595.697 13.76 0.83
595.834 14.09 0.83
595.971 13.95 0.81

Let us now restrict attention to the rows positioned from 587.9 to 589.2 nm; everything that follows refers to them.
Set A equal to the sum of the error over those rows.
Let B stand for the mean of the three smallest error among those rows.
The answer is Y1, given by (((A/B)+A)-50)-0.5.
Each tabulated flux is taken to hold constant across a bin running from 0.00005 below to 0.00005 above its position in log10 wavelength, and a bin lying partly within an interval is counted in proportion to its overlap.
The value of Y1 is -18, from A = 14.5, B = 0.800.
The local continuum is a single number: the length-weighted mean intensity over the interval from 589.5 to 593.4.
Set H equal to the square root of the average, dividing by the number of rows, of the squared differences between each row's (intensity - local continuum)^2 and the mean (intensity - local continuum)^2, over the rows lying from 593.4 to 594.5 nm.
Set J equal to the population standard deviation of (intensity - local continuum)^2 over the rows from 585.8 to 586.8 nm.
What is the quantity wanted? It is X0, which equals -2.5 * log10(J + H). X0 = -0.6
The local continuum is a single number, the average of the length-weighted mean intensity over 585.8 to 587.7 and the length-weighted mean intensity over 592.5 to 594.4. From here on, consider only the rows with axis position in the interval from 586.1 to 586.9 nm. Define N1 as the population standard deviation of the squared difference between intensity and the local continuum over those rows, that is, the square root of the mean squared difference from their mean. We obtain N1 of 0.7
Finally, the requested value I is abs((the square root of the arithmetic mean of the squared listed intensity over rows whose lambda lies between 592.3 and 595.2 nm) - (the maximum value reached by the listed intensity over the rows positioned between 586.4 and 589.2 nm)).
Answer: 3.6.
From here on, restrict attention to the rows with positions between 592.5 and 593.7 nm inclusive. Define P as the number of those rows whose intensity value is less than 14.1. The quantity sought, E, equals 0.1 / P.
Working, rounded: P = 4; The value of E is 0.025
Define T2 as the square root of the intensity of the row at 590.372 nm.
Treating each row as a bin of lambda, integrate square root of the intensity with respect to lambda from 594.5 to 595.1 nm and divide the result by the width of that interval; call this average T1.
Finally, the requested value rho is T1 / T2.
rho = 0.979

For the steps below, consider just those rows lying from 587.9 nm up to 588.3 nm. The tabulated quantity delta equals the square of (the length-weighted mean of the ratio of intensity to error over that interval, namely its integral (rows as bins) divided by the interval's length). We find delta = 335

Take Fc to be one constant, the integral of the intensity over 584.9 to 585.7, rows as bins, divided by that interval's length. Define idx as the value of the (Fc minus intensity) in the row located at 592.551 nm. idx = 1.6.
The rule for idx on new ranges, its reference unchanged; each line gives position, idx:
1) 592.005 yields 0.2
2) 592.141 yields 0.0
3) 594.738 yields -0.2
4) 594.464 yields -0.4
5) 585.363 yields 0.0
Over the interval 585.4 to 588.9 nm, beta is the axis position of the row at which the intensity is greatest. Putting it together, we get 587.524 nm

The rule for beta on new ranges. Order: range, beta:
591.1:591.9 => 591.869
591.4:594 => 592.823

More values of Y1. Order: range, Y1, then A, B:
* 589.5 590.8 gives -27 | 10.2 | 0.790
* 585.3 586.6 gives -17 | 14.8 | 0.790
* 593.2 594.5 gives -22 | 12.4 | 0.773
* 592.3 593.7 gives -26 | 10.8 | 0.787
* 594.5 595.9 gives -32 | 8.1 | 0.760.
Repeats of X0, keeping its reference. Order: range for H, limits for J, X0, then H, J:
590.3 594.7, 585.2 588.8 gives -1.5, 0.8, 3.1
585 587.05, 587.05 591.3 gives -1.8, 2.2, 3.2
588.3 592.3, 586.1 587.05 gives -1.3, 2.2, 1.2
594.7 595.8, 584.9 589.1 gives -1.6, 1.2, 3.1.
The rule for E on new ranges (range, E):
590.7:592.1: 0.025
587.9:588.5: 0.050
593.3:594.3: 0.050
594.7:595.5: 0.025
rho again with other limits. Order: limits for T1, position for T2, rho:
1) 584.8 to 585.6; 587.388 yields 1.087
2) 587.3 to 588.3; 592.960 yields 1.053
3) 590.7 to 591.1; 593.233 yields 1.019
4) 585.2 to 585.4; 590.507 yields 1.007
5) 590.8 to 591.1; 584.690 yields 1.015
